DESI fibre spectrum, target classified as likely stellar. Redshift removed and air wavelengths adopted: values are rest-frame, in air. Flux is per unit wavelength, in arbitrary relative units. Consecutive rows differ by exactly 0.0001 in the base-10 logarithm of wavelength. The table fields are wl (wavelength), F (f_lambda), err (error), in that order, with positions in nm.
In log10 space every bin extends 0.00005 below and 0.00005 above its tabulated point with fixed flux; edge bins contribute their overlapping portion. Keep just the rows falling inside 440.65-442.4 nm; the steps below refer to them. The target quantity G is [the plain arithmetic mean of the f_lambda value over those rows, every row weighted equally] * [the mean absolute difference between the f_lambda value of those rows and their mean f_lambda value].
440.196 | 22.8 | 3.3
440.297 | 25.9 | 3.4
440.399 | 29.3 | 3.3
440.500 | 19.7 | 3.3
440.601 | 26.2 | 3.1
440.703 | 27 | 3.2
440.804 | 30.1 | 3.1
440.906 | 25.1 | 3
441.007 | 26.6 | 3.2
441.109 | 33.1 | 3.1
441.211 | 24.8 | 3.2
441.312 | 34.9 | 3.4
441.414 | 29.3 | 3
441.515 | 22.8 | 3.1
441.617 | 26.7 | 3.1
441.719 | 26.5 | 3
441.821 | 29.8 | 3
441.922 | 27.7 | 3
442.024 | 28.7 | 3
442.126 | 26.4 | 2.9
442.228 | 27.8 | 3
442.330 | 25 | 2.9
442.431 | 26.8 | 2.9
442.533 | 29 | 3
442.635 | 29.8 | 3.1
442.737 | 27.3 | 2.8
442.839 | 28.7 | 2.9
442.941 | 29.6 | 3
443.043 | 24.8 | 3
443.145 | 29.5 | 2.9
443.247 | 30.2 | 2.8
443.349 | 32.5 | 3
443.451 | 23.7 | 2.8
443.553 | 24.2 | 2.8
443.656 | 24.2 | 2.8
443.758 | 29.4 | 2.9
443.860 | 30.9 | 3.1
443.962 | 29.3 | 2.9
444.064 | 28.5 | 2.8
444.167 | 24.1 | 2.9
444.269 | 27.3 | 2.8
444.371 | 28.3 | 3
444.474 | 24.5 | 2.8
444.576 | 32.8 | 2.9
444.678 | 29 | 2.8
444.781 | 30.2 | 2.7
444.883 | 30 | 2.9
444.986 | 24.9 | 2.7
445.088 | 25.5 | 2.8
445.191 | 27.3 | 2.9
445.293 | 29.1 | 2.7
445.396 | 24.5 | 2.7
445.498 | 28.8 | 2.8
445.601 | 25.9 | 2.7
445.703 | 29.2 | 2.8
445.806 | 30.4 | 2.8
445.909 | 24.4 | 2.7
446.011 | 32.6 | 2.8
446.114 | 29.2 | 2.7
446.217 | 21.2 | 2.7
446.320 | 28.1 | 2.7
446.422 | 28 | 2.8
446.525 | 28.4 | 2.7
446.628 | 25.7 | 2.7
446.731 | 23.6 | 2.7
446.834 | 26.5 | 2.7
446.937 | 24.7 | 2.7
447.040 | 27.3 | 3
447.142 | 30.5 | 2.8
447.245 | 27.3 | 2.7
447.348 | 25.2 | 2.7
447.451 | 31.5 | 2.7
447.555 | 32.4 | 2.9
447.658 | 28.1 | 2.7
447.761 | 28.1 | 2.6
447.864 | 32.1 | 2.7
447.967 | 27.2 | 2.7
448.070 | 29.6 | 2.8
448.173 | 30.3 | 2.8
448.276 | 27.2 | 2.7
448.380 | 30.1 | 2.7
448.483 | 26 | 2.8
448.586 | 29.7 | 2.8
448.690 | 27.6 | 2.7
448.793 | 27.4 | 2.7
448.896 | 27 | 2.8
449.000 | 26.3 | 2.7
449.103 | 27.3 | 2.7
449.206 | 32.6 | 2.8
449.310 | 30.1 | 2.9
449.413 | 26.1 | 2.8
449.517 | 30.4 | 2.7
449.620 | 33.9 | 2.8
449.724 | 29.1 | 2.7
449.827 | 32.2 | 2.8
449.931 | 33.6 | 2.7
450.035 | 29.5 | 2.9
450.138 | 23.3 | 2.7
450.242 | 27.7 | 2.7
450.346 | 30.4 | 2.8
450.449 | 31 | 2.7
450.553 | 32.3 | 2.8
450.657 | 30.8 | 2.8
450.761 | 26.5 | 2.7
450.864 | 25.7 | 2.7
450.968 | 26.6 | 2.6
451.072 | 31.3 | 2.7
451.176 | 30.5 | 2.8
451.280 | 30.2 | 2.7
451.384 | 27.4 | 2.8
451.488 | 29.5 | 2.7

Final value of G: 62.8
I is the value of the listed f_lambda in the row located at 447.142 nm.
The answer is 30.5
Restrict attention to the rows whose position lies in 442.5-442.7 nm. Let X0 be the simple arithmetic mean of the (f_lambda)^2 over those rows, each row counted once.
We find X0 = 865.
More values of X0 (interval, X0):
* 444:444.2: 697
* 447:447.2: 838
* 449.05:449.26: 904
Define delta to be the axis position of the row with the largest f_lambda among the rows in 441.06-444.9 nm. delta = 441.312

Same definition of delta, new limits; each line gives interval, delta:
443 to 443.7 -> 443.349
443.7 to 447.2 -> 444.576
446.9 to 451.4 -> 449.620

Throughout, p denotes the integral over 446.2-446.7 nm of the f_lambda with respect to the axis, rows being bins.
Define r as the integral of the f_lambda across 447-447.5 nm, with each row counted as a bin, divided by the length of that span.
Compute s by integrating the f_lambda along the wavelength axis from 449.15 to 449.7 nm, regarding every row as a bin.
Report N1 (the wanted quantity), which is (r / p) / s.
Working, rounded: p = 13.3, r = 28.4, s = 16.8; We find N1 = 0.128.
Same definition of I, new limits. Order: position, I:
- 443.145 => 29.5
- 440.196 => 22.8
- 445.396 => 24.5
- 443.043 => 24.8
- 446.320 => 28.1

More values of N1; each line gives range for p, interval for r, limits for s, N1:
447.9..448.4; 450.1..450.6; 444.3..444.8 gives 0.140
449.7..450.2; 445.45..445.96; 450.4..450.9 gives 0.128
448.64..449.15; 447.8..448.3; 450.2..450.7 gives 0.139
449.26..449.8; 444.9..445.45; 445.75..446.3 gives 0.108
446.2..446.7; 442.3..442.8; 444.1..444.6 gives 0.154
